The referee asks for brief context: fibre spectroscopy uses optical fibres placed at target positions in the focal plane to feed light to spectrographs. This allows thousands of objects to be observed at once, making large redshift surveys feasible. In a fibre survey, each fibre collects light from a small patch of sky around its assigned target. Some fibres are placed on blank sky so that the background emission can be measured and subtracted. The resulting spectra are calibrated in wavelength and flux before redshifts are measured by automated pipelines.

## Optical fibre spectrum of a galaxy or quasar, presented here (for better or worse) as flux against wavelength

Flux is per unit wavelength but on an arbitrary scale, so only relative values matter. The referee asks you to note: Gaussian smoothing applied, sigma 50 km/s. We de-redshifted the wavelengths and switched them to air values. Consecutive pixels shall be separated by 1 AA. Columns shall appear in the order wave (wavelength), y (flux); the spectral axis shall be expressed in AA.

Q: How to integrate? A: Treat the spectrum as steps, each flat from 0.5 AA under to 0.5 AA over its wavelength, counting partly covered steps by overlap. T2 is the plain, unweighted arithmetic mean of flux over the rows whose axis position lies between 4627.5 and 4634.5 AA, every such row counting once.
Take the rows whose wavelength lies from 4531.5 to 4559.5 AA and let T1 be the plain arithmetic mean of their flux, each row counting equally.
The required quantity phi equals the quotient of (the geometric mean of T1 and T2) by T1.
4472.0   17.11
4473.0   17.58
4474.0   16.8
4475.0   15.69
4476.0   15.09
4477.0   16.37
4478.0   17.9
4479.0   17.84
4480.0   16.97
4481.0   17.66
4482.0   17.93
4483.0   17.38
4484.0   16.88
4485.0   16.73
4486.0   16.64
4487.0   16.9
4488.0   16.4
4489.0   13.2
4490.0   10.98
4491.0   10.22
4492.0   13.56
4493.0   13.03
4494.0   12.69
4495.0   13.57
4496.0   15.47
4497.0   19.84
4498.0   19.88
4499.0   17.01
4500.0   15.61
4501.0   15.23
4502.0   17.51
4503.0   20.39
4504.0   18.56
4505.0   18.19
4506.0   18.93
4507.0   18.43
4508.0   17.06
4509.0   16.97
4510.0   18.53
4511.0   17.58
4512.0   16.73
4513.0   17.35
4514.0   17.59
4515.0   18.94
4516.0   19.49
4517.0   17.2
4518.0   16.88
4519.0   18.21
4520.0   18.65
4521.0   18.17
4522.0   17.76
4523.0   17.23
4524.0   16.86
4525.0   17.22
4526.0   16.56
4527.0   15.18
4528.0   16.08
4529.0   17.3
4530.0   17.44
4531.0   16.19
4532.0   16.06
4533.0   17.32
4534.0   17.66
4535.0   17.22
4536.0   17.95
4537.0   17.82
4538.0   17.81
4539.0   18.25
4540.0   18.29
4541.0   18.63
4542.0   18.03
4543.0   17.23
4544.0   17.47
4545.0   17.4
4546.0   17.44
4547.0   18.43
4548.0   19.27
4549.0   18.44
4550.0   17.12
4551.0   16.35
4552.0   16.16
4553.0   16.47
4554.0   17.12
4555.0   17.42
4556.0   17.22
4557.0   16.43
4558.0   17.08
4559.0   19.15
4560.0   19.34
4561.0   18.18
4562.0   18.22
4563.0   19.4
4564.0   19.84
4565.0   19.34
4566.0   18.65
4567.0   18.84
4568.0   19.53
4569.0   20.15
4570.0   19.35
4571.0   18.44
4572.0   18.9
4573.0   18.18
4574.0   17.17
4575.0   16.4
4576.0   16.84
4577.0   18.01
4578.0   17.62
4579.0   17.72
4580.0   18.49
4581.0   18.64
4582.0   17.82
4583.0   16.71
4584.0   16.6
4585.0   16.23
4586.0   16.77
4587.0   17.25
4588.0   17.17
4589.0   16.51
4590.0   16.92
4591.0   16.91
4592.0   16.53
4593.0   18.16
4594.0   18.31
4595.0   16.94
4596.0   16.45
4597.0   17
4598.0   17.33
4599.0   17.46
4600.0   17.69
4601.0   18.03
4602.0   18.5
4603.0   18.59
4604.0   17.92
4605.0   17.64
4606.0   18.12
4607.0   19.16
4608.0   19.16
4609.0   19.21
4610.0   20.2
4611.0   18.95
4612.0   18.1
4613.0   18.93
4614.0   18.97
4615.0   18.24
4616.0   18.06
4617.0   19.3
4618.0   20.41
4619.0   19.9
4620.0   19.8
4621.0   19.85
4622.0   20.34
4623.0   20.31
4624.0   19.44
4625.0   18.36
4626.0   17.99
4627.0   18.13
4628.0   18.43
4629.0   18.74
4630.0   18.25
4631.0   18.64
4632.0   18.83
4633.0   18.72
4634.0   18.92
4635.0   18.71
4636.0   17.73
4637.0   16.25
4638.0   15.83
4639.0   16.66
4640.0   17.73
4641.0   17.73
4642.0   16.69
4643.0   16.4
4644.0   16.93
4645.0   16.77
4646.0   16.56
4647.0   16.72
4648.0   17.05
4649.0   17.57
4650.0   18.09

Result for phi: 1.03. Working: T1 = 17.5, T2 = 18.6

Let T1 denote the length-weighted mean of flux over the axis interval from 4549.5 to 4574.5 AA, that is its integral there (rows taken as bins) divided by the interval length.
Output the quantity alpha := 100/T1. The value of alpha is 5.51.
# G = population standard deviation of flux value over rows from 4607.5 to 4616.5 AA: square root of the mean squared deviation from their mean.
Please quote 0.64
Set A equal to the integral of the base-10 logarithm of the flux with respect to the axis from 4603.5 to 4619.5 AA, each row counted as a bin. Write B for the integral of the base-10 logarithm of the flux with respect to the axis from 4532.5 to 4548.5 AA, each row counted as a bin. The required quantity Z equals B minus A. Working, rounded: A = 20.4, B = 20.0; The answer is -0.4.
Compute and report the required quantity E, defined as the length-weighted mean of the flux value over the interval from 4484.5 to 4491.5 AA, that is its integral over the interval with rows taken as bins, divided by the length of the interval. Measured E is 14.4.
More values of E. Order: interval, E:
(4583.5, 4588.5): 16.8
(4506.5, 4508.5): 17.7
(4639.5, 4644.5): 17.1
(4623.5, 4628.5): 18.5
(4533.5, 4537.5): 17.7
